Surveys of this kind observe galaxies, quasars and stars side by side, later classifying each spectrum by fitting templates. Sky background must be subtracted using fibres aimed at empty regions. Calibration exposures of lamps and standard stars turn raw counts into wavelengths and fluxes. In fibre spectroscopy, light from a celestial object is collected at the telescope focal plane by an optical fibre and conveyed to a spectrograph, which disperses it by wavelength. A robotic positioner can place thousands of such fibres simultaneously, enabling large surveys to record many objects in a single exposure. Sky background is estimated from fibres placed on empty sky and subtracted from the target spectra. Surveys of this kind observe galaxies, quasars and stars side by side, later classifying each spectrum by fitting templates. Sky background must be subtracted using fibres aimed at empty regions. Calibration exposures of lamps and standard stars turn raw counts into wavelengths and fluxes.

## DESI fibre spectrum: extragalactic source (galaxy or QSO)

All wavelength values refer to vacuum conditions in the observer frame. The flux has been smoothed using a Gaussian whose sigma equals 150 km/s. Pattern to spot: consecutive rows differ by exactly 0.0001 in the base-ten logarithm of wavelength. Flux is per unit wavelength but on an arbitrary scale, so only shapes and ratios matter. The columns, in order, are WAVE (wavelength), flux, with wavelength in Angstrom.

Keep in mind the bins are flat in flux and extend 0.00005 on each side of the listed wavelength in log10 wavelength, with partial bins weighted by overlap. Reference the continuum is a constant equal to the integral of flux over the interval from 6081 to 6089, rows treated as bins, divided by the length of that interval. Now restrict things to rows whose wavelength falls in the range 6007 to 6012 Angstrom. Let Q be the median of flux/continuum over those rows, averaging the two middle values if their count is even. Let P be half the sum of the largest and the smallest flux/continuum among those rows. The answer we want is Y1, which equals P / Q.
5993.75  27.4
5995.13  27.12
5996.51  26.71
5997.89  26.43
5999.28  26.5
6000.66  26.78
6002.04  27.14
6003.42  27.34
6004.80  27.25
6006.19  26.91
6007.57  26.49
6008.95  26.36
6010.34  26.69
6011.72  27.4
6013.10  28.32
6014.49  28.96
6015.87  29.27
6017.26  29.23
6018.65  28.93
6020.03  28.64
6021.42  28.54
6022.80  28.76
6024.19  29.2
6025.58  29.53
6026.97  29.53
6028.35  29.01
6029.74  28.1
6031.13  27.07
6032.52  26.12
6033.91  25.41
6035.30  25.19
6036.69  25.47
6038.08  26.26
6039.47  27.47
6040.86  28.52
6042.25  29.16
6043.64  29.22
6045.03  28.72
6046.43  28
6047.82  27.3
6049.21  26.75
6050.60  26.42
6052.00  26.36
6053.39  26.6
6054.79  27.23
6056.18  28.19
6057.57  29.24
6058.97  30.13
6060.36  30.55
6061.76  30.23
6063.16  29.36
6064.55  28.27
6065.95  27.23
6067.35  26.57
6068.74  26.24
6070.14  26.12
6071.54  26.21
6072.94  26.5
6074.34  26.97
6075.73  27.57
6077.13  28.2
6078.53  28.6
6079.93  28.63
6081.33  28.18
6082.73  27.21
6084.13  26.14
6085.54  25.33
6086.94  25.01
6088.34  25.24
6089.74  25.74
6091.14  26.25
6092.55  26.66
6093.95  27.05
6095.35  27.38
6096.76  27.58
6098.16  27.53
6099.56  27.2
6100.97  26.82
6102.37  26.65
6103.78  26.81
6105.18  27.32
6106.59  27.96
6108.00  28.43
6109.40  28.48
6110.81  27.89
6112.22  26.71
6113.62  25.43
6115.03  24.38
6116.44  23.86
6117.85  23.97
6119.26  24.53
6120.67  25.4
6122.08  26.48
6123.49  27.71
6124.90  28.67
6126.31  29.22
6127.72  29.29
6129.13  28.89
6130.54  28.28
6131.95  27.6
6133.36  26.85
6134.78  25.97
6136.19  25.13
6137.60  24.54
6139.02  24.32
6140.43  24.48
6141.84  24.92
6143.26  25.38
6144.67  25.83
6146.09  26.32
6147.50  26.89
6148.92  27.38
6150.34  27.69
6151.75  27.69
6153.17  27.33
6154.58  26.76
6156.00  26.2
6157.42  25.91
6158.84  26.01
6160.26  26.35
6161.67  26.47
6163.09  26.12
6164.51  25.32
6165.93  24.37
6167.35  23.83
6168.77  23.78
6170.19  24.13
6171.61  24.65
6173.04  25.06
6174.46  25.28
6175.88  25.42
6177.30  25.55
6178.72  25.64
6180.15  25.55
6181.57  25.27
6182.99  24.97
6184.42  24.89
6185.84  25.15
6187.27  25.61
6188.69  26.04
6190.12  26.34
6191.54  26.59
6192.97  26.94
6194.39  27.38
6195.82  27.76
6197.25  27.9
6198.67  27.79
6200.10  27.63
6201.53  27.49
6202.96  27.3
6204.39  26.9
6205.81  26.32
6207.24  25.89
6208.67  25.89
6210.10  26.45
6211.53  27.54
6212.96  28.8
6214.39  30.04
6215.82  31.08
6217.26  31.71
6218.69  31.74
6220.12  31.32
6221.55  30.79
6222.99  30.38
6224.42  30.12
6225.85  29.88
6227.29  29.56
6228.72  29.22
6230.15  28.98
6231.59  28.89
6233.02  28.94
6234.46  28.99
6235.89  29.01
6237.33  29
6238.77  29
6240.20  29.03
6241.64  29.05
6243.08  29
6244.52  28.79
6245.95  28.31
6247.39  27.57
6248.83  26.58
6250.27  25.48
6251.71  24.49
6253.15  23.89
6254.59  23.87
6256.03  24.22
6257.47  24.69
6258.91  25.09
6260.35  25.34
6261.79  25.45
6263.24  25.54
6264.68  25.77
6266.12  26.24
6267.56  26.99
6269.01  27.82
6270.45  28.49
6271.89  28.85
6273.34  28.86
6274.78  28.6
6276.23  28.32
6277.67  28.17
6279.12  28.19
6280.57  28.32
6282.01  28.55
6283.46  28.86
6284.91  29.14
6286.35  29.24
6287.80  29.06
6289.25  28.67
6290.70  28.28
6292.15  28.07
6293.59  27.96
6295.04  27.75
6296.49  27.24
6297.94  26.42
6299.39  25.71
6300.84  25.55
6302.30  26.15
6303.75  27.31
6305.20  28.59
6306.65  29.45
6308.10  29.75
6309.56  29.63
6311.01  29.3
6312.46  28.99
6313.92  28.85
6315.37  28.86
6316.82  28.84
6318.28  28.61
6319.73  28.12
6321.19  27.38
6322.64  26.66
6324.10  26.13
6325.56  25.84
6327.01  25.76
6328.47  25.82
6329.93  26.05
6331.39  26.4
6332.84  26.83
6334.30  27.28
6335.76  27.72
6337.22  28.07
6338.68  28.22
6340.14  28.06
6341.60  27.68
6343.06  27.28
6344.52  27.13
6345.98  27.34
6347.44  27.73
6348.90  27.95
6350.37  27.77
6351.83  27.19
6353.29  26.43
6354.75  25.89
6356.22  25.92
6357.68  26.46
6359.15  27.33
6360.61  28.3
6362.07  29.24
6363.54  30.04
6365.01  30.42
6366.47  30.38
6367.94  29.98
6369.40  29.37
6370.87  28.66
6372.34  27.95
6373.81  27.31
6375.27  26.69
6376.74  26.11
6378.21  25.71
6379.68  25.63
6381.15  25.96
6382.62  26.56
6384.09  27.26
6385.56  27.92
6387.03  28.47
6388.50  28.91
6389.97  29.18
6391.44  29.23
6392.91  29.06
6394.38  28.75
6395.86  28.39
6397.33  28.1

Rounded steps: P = 1.03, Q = 1.02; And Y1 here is 1.01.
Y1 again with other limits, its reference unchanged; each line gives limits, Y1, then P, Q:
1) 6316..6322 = 0.99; 1.08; 1.09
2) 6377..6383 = 1.01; 1.00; 0.99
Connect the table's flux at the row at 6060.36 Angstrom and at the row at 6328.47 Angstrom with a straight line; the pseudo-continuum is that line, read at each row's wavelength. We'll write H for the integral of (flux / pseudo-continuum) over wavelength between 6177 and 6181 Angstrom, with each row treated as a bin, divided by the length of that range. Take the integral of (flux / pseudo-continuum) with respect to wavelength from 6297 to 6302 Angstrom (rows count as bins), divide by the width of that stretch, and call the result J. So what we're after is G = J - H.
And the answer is 0.09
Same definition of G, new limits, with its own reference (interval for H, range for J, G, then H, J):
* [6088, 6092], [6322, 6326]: 0.15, 0.86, 1.01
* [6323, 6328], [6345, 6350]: 0.08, 1.00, 1.08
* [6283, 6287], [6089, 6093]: -0.22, 1.10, 0.87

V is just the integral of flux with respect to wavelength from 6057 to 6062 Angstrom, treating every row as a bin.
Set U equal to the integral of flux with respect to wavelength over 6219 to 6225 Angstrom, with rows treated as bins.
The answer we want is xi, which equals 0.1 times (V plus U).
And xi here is 33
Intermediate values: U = 184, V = 150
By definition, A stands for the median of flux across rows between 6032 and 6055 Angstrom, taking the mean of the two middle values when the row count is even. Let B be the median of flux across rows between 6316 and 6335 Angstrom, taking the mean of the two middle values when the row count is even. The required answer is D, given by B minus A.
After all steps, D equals -0.1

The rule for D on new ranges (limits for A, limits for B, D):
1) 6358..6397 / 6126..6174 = -2.4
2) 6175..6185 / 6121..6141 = 1.8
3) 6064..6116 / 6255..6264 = -1.8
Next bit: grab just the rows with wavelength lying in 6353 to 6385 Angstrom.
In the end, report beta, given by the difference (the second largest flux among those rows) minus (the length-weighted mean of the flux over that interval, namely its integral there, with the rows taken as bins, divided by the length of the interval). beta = 2.7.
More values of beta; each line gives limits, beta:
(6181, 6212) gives 1.2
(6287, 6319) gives 1.5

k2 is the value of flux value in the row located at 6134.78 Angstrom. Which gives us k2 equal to 25.97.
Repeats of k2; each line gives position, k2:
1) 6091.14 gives 26.25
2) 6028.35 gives 29.01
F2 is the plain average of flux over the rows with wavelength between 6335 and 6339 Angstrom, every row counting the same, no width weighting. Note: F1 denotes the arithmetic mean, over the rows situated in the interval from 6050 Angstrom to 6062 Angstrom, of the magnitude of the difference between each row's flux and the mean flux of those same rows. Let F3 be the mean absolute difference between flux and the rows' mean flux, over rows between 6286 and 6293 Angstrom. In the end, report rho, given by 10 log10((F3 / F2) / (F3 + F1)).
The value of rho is -21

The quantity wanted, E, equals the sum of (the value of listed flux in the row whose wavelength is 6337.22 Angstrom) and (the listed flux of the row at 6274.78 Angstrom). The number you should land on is 56.7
